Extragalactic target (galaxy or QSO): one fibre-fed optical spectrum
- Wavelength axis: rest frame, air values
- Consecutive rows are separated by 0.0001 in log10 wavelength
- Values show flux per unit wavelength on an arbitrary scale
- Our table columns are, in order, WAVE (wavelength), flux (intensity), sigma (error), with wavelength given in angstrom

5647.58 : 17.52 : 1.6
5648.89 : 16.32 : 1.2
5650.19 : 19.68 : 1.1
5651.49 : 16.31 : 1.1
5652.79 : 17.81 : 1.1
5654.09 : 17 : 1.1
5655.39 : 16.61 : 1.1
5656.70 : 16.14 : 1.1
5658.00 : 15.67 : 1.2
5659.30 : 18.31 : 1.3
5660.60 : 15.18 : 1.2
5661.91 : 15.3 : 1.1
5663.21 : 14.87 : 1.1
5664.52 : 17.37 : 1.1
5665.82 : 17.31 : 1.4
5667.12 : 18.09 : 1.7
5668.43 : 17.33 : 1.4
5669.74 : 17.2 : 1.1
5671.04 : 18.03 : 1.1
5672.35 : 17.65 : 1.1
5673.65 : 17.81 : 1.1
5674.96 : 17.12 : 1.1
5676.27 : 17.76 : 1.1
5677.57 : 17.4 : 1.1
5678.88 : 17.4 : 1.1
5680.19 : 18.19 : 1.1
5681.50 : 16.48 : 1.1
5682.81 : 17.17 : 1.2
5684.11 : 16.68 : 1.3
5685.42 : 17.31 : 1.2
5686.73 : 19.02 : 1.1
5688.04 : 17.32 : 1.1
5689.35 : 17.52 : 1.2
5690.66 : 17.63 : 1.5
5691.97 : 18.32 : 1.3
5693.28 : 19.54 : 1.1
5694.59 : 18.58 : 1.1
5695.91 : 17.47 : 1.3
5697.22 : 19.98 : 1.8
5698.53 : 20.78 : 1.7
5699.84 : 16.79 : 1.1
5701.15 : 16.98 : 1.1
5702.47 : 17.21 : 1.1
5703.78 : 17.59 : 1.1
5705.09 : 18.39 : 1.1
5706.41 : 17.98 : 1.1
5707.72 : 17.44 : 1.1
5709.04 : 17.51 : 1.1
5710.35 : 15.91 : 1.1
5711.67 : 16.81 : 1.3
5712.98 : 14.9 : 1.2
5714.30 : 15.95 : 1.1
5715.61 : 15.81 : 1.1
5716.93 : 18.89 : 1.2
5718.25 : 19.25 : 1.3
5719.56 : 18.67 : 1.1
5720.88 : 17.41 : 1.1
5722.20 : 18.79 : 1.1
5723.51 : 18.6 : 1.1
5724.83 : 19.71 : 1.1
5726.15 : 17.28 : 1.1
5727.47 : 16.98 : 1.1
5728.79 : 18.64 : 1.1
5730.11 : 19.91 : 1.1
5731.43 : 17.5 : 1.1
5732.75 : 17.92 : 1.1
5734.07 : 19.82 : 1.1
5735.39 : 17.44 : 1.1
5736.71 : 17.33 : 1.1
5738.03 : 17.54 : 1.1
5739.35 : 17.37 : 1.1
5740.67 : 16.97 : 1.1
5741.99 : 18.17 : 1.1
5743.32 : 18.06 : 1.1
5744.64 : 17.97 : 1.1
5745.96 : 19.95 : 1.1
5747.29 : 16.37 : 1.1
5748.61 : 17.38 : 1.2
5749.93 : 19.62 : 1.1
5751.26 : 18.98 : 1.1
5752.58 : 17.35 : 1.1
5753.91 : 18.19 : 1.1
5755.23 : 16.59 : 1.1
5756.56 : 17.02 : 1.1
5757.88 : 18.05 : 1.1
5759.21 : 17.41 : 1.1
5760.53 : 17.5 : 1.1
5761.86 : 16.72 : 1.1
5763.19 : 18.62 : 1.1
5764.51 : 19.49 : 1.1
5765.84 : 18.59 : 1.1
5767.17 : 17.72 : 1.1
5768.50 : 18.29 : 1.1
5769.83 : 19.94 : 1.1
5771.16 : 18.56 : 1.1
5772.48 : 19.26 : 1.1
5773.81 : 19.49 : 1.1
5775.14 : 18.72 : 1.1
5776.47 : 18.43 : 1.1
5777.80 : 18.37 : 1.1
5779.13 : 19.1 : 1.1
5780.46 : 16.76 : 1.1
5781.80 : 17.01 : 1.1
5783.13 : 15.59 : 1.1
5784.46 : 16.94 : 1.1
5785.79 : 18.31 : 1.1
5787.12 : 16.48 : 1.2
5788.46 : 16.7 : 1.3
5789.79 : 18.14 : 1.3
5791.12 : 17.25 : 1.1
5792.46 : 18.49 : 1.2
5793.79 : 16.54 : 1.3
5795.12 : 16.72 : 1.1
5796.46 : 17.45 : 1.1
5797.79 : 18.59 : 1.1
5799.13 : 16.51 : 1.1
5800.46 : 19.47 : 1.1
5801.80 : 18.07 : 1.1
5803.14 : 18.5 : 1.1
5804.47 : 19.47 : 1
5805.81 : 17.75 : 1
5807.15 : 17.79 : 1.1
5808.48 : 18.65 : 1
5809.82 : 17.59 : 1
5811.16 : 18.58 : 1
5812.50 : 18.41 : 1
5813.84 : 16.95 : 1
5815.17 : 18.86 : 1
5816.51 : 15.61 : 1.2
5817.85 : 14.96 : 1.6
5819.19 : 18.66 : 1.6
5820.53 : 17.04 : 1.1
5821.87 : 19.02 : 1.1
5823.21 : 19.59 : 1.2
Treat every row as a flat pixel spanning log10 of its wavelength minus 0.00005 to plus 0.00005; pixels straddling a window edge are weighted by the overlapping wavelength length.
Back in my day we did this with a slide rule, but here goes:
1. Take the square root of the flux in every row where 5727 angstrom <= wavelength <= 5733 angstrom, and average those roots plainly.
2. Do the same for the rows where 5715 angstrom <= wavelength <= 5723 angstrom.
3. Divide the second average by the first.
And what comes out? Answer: 1.00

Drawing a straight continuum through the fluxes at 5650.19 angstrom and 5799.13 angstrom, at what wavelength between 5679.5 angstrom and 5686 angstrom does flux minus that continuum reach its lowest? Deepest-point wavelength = 5681.50 angstrom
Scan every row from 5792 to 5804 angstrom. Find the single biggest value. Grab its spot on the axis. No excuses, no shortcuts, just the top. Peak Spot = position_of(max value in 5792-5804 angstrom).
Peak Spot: 5800.46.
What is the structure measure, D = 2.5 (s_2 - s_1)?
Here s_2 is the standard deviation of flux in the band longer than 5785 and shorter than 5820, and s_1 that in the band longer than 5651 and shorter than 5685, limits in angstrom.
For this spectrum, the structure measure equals 0.46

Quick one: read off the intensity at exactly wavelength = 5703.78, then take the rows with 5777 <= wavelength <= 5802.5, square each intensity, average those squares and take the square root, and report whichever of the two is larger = 17.6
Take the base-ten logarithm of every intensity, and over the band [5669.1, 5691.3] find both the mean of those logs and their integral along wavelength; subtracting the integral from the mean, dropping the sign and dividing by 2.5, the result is 11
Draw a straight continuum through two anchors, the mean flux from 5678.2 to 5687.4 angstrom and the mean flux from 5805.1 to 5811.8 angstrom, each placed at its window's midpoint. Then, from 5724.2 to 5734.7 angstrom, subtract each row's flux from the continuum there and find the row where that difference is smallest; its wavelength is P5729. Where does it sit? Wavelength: 5730.11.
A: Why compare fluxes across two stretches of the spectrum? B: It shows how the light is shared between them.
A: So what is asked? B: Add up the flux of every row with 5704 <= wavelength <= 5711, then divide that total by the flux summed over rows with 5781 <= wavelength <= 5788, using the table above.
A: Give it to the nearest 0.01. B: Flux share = 1.03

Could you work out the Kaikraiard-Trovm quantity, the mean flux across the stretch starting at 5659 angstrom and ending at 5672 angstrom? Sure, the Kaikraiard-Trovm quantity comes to 16.9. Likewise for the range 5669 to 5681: 17.6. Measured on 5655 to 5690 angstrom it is 17.1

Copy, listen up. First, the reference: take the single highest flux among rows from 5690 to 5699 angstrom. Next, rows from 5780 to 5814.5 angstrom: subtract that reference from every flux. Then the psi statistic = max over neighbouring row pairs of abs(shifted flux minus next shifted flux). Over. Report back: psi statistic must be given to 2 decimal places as 2.96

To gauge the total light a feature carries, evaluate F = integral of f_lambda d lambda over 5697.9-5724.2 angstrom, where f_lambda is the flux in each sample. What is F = 462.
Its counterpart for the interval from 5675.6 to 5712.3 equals 652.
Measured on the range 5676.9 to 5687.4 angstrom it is 183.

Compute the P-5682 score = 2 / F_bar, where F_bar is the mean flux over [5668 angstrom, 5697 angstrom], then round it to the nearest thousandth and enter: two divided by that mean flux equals 0.113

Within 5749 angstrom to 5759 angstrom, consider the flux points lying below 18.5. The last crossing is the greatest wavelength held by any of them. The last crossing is 5757.88 angstrom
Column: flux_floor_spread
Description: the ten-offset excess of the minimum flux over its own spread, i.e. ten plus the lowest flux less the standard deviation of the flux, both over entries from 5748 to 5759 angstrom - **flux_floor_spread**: 25.6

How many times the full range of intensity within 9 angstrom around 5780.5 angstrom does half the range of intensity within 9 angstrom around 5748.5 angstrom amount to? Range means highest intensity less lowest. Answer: 0.51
